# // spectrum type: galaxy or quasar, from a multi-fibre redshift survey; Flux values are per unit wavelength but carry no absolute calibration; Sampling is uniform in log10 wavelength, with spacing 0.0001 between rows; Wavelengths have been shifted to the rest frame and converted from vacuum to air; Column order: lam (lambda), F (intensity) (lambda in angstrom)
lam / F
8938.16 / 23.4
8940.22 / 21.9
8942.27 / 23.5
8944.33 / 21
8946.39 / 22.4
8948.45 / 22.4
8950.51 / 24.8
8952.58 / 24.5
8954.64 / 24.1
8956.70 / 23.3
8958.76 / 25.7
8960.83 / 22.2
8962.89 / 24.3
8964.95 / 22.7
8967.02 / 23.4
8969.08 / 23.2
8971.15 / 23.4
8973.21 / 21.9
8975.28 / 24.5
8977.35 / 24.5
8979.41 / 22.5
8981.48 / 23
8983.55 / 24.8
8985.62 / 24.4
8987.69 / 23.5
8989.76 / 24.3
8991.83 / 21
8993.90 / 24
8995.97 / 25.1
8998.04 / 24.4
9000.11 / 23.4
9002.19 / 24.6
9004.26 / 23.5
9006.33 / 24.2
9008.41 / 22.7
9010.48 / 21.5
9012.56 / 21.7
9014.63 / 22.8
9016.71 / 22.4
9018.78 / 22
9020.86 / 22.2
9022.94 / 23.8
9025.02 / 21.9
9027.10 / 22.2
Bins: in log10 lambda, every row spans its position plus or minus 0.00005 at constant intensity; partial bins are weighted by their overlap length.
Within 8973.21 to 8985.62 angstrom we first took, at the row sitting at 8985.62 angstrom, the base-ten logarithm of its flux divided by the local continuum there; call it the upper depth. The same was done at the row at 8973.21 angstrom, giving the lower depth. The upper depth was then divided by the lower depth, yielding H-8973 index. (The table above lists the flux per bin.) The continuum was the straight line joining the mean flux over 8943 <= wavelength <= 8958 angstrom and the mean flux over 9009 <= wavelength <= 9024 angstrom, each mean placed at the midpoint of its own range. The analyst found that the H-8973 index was -1.5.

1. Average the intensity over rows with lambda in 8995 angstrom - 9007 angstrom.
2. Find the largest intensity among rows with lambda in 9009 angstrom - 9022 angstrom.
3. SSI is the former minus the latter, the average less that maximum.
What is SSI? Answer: 1.40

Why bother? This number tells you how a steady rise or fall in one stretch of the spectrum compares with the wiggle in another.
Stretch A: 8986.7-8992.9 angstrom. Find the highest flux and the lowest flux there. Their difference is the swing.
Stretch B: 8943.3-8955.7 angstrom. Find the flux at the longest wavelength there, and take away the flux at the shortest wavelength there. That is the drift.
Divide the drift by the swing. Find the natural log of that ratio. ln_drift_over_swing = -0.06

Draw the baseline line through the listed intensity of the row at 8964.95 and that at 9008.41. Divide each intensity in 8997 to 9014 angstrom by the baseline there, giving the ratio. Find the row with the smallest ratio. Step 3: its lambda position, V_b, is 9010.48 angstrom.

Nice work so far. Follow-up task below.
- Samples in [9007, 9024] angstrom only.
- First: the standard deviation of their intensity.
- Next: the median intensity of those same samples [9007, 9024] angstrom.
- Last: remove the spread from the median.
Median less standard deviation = 21.6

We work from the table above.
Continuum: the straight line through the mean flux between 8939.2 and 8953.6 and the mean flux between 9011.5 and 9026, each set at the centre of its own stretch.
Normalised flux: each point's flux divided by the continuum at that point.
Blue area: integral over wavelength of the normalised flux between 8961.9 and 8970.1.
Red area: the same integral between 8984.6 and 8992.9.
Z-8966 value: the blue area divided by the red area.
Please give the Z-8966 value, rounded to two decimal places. 0.99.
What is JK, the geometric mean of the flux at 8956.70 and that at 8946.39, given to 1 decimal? 22.8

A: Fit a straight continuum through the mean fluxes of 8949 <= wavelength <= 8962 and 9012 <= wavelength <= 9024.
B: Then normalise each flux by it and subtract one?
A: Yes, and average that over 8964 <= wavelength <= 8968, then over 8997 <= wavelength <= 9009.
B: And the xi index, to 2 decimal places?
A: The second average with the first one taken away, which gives 0.07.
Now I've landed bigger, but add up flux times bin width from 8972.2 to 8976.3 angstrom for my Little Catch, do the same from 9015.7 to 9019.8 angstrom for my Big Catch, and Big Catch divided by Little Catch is 0.96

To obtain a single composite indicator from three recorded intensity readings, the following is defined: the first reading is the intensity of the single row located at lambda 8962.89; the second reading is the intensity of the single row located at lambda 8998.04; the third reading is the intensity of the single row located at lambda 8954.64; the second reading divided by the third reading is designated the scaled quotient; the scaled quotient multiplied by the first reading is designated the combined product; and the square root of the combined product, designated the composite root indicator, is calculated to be 5.0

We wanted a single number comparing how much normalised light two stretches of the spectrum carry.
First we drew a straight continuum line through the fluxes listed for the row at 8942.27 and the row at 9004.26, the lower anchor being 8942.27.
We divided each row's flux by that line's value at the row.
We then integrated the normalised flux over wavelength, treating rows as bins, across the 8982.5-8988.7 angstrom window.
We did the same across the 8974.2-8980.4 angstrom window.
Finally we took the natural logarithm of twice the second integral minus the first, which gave 1.82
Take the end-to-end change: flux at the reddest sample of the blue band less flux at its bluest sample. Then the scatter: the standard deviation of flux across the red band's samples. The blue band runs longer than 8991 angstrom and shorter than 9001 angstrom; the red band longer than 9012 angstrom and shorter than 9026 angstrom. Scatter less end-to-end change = -1.7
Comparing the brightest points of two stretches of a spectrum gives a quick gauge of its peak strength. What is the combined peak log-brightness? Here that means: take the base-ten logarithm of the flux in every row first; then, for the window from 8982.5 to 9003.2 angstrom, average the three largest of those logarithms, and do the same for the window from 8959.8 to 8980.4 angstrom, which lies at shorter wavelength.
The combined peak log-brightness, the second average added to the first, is 2.783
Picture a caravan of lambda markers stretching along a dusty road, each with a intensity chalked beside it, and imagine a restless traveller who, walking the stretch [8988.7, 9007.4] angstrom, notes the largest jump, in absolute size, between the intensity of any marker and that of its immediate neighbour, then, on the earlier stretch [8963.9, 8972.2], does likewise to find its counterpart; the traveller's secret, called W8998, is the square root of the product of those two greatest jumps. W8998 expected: 1.5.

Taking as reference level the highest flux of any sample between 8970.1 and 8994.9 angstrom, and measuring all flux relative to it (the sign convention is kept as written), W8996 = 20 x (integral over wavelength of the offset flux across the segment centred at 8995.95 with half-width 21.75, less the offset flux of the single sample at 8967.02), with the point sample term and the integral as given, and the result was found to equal -1133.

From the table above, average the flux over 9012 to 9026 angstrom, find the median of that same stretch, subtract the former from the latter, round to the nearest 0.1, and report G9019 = -0.2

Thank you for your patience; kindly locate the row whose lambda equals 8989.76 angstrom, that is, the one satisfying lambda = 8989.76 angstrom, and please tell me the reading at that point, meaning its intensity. 24.3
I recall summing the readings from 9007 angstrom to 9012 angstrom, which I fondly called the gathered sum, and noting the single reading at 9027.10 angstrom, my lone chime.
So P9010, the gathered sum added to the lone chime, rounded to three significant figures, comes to 66.4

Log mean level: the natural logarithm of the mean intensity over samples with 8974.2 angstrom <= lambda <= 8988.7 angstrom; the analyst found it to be 3.17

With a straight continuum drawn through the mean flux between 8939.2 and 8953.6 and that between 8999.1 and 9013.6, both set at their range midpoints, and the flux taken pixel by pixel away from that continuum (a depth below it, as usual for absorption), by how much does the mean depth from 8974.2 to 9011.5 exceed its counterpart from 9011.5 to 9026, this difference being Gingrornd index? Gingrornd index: -1.3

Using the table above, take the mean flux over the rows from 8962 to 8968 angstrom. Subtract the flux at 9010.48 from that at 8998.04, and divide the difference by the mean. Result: 0.12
